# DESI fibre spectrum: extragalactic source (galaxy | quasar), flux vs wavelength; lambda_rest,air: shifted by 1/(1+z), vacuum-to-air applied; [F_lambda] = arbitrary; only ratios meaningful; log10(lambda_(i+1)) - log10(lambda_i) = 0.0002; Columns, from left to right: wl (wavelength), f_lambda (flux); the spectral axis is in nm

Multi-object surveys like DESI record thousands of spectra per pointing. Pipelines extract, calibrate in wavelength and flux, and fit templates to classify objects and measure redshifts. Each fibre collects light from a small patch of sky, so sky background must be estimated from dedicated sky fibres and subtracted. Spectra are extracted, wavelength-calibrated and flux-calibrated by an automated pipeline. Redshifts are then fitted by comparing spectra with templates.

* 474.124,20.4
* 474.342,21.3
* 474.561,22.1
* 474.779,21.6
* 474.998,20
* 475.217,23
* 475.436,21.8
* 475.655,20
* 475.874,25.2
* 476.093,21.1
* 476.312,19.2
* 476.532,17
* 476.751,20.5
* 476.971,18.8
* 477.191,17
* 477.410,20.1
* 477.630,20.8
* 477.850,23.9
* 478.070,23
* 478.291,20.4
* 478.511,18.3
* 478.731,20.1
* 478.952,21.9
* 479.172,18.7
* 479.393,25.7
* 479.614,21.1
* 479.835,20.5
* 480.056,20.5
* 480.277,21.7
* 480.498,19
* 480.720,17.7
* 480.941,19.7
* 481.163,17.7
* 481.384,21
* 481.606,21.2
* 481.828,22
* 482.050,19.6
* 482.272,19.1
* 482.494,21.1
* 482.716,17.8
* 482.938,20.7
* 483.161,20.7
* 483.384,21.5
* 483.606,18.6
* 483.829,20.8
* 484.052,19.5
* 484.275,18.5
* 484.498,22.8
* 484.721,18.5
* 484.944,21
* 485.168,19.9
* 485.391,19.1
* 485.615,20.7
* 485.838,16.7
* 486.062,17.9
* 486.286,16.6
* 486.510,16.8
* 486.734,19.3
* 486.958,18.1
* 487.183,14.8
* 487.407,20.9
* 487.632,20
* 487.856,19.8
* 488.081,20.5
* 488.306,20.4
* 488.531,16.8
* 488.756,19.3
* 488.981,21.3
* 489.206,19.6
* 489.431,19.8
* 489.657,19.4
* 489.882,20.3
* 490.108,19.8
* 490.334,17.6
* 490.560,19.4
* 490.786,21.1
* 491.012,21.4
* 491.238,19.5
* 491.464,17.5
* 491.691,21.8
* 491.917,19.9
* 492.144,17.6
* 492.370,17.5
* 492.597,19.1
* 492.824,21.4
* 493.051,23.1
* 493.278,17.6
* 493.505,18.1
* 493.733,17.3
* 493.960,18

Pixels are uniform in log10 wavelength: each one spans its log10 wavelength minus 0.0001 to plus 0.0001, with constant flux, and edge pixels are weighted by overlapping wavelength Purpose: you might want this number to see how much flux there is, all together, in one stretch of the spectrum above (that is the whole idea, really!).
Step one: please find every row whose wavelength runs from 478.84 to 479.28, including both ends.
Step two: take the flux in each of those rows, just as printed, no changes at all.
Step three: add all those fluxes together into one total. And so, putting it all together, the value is 40.6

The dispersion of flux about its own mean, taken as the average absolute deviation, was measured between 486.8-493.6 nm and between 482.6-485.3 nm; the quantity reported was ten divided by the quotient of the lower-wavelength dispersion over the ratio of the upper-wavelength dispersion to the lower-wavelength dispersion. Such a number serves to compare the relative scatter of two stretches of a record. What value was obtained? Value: 9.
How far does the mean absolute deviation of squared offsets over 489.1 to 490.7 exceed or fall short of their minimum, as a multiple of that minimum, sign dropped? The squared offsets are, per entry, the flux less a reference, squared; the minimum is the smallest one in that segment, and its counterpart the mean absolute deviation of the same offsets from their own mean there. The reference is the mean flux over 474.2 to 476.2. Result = 0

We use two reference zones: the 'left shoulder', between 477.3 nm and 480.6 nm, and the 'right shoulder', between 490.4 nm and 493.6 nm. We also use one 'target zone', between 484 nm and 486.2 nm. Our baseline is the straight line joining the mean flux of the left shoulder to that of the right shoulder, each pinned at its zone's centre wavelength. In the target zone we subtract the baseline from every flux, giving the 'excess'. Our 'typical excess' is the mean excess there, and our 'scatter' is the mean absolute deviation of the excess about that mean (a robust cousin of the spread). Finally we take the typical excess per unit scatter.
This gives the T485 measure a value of -0.7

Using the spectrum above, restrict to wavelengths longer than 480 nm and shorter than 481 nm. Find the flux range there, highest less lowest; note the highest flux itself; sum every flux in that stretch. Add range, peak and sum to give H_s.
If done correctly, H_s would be 124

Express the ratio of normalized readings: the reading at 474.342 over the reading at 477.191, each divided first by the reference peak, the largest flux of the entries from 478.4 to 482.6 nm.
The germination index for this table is 1.25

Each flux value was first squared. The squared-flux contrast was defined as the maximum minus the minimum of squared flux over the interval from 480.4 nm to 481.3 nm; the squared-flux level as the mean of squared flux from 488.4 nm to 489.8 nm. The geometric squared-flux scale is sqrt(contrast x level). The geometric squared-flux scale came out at 168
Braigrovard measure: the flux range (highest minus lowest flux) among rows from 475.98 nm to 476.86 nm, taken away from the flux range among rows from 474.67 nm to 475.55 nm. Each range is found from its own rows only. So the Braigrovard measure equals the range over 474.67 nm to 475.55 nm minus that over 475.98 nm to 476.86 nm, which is -1.1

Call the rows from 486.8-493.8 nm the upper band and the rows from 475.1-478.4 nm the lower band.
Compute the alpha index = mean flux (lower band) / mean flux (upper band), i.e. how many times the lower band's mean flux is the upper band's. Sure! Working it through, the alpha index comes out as 1.07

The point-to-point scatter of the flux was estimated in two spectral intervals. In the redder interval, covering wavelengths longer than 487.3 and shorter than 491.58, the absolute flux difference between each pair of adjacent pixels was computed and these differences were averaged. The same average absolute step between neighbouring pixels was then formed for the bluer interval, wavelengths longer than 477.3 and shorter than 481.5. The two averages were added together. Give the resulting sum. 3.6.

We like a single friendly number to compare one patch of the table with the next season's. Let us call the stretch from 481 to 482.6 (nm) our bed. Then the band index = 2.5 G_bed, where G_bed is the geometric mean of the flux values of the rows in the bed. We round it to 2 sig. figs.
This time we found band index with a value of 50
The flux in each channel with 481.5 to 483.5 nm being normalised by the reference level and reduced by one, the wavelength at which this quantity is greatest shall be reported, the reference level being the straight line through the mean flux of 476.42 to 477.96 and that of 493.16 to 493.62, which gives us 481.828 nm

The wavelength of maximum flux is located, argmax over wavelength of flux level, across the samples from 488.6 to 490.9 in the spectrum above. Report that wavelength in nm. 488.981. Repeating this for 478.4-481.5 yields 479.393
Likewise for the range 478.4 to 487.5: 479.393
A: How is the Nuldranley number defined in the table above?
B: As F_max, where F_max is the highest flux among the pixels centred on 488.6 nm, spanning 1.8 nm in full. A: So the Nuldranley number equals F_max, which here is 21.3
